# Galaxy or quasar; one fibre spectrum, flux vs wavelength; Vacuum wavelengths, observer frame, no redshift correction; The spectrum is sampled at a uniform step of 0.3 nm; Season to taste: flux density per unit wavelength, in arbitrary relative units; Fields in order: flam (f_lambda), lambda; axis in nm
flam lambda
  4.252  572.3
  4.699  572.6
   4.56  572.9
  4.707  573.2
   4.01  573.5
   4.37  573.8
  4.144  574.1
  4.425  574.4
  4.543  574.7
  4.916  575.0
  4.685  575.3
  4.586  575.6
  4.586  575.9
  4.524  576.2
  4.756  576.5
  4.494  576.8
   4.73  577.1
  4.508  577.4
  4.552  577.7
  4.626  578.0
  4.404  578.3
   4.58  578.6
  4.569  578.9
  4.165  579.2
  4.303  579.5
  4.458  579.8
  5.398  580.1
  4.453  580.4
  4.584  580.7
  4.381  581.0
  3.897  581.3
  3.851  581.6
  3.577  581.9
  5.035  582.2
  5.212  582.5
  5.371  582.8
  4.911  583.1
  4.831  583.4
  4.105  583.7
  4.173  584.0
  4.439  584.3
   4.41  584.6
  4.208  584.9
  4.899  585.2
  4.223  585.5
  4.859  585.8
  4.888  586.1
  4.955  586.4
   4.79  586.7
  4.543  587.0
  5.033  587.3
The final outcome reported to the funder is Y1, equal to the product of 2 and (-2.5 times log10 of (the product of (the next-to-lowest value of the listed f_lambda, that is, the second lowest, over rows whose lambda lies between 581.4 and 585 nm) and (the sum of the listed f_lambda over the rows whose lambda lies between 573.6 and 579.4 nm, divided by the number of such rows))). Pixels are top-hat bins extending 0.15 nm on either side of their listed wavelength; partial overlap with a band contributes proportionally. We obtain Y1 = -6.21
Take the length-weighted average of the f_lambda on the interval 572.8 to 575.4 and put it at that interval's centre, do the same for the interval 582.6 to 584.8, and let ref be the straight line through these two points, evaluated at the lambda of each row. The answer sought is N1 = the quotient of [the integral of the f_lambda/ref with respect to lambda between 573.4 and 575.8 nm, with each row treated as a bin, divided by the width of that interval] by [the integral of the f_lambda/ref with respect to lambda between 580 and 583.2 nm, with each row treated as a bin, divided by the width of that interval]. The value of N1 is 0.995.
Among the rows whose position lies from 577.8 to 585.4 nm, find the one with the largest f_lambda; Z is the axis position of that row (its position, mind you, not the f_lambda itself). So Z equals 580.1 nm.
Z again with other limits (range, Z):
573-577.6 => 575.0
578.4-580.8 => 580.1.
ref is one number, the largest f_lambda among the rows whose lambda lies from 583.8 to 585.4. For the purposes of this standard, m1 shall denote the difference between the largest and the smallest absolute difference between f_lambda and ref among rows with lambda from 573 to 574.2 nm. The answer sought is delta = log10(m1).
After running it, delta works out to -0.2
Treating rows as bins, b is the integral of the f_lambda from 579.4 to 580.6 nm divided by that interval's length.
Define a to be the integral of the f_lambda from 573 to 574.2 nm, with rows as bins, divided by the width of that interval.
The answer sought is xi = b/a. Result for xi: 1.08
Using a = 4.33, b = 4.665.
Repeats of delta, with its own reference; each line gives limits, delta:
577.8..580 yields -0.3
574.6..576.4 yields -0.4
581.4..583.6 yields 0.1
